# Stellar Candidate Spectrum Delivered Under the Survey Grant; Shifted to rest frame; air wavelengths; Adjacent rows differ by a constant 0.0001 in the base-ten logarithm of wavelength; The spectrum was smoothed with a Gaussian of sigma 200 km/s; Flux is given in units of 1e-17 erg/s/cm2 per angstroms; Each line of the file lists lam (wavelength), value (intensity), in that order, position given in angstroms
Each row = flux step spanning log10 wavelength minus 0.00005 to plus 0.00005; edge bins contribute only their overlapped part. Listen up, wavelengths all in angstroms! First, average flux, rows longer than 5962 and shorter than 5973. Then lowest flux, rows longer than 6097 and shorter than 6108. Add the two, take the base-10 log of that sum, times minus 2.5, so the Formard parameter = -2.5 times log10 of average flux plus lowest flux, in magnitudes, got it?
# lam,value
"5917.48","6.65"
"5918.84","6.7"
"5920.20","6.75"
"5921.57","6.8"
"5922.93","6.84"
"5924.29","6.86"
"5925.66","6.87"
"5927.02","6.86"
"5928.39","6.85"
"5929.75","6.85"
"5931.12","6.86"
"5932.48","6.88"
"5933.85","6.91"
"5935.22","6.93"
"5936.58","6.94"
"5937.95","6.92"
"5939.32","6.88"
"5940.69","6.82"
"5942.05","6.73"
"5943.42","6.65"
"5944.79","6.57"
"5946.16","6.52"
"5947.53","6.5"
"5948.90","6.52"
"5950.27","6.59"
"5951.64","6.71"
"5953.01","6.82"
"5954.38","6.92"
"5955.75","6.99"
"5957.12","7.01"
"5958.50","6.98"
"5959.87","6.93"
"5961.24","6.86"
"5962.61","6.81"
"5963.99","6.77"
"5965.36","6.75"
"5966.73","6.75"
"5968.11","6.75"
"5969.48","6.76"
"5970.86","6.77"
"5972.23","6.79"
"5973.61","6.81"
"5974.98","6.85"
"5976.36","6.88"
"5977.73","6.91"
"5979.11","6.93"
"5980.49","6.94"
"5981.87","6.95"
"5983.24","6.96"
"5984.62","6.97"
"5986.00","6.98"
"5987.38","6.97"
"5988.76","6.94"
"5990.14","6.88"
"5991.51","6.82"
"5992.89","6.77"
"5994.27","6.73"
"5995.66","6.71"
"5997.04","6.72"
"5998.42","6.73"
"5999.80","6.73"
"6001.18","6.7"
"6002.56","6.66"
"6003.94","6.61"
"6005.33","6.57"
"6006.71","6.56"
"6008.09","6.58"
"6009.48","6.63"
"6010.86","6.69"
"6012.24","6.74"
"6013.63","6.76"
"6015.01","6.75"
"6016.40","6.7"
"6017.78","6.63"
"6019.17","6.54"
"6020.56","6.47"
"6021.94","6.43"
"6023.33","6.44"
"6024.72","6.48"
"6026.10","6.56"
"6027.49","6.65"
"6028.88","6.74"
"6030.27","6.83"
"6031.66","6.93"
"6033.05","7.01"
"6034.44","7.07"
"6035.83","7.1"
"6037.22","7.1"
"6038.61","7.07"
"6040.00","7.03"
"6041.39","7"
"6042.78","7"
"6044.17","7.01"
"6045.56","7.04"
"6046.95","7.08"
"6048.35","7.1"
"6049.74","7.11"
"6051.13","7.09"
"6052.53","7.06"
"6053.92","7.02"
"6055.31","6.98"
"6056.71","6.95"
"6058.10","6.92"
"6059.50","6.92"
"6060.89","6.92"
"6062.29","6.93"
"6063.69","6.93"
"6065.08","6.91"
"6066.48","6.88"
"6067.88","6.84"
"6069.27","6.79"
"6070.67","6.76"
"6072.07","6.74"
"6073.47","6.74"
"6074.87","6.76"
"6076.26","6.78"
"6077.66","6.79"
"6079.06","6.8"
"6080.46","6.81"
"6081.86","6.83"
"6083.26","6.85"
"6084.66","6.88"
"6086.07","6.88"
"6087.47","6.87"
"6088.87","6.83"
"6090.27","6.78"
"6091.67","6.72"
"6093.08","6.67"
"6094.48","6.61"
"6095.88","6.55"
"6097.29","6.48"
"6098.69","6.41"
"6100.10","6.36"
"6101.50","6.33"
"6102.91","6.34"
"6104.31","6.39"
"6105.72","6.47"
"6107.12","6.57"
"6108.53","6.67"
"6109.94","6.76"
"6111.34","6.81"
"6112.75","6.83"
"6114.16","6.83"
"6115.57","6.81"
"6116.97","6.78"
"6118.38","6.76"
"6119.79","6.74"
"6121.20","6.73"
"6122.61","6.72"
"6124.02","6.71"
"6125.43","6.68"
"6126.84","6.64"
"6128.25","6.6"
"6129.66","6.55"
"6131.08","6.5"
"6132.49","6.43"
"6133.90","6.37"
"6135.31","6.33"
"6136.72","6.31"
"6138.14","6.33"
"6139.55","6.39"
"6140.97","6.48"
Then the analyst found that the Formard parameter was -2.79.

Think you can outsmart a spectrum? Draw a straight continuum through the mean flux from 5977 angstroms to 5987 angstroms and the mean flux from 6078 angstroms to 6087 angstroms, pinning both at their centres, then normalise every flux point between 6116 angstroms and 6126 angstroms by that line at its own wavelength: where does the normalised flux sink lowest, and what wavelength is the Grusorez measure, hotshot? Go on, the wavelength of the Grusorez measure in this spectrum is 6125.43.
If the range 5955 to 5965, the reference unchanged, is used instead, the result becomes 5963.99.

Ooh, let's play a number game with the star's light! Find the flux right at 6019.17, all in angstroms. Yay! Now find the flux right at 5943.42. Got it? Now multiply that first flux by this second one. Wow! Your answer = 43.5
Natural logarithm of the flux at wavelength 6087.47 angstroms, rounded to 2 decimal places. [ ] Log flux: 1.93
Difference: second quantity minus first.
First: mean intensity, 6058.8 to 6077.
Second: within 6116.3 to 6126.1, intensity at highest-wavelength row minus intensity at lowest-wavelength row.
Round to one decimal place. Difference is -6.9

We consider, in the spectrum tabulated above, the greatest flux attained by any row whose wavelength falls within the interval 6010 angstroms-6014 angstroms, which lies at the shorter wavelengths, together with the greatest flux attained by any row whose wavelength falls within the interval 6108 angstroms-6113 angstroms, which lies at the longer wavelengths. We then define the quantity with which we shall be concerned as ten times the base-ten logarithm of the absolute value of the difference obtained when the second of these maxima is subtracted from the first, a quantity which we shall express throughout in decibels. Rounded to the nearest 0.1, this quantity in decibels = -11.5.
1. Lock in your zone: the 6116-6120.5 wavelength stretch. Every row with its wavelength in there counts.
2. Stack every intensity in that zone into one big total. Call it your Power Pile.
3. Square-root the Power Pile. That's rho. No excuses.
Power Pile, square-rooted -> 4.50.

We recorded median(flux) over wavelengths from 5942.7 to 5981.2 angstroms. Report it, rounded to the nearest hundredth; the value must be 6.80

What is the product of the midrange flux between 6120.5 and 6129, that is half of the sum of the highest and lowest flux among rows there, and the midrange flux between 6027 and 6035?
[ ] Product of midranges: 45.7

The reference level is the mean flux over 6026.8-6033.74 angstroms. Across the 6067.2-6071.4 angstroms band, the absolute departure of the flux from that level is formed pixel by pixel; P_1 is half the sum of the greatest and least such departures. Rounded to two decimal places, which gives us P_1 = 0.04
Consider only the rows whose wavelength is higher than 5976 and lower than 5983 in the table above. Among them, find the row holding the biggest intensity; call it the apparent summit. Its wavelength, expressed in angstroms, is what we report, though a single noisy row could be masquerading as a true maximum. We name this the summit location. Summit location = 5981.87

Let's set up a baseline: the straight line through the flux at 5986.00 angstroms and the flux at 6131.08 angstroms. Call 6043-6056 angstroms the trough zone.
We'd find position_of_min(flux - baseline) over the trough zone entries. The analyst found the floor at 6044.17 angstroms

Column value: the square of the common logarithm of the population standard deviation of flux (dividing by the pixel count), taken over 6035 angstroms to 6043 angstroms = 1.9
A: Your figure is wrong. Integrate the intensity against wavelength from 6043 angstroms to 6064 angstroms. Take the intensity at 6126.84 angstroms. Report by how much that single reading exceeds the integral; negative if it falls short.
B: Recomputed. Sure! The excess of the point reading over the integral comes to -140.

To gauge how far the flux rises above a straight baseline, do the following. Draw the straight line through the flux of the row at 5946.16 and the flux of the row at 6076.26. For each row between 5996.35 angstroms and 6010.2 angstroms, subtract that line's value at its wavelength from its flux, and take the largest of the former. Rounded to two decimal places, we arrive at 0.11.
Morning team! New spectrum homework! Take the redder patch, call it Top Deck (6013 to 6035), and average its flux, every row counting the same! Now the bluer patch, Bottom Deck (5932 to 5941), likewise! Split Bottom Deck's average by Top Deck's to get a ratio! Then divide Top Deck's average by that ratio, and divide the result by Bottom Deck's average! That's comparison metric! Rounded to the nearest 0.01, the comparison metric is 0.94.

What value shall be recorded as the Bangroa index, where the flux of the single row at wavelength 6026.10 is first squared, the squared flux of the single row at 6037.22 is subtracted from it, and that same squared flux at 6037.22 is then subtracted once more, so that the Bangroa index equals -58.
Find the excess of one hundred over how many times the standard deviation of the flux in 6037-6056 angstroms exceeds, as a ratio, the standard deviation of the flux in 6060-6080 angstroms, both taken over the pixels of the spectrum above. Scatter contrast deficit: 99.4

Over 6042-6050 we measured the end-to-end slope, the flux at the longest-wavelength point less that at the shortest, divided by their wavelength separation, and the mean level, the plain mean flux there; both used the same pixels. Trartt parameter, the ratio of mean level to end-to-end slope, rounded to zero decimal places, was 446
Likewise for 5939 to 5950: -177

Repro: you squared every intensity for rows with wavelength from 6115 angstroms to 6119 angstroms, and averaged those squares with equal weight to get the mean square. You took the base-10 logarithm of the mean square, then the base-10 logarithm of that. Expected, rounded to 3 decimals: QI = 0.221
